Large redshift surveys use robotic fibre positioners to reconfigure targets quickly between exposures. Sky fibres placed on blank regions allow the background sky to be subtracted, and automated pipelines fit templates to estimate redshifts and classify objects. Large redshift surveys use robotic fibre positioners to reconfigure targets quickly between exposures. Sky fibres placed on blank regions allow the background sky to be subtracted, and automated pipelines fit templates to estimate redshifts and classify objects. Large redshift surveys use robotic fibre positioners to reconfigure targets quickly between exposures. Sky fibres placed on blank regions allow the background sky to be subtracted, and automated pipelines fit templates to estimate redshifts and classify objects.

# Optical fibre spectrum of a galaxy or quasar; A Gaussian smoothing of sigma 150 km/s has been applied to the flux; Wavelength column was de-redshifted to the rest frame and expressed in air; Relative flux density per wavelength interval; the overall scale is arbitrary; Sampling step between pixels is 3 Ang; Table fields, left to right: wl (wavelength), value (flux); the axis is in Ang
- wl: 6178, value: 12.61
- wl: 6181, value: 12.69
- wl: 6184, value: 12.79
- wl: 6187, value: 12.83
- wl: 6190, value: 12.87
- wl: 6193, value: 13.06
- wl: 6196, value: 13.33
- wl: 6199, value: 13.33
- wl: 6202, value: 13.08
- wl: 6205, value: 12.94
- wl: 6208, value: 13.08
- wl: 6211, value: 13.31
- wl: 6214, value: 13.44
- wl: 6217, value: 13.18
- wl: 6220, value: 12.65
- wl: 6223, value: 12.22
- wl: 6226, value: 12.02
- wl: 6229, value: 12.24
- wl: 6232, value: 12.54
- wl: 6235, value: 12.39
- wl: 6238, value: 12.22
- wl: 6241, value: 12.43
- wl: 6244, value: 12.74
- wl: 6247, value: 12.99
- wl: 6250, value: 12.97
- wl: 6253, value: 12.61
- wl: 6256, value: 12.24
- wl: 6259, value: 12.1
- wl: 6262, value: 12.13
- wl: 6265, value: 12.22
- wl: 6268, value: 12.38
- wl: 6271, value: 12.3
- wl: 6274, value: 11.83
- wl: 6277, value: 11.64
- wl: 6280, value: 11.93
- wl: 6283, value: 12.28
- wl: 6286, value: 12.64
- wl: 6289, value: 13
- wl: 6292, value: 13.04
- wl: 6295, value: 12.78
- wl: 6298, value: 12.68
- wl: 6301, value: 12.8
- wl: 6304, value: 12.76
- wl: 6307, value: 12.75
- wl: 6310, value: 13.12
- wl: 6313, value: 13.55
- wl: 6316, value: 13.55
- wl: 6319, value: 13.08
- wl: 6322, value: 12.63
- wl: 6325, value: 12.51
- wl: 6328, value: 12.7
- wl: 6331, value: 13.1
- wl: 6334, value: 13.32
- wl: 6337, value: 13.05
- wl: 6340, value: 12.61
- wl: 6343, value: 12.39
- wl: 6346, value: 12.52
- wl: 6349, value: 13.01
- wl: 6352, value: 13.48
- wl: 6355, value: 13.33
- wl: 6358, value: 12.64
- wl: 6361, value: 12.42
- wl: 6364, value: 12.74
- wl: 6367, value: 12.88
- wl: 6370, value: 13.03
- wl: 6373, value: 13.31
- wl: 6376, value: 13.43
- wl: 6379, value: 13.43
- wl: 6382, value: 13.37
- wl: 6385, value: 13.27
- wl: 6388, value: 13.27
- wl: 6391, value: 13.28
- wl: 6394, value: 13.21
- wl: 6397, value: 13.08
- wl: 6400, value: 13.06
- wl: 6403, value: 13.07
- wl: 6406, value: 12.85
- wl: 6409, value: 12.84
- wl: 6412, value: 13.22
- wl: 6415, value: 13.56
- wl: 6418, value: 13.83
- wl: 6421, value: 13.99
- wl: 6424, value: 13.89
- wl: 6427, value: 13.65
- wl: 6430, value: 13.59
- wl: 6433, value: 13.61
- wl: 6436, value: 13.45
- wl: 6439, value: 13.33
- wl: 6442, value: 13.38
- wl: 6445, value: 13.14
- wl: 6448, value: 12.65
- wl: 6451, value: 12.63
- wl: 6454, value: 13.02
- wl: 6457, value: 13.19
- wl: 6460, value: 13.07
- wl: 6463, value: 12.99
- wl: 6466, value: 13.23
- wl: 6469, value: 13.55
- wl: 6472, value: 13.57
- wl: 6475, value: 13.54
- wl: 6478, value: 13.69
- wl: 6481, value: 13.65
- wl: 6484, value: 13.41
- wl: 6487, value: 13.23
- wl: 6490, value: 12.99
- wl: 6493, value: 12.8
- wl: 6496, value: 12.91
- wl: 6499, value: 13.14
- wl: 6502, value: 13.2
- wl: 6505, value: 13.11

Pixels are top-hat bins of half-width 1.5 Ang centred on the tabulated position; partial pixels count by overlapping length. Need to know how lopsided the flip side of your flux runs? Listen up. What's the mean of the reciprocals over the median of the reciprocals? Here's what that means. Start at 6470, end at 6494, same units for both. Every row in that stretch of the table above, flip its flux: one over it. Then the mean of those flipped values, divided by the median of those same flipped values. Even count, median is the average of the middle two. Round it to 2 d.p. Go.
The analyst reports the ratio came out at 1.01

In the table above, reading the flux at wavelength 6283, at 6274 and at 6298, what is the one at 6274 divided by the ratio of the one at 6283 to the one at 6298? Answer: 12.2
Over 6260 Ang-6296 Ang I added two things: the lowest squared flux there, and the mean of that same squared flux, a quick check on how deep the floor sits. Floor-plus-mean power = 288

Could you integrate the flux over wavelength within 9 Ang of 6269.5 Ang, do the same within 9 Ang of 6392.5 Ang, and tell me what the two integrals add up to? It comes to 455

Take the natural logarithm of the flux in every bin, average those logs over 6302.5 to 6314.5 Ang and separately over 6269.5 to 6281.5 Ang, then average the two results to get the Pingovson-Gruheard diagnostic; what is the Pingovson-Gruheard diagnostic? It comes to 2.52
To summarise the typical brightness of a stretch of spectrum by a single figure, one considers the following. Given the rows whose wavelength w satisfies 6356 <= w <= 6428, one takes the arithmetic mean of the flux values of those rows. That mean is 13.2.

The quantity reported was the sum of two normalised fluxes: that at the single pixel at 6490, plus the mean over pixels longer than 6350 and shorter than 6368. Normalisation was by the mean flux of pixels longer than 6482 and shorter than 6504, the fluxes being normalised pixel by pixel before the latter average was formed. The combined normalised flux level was 1.98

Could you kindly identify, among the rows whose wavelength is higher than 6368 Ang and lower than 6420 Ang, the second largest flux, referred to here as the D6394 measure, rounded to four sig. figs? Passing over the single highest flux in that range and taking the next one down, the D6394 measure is 13.56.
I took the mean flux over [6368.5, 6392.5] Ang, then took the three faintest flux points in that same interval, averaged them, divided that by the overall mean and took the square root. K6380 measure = 0.996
